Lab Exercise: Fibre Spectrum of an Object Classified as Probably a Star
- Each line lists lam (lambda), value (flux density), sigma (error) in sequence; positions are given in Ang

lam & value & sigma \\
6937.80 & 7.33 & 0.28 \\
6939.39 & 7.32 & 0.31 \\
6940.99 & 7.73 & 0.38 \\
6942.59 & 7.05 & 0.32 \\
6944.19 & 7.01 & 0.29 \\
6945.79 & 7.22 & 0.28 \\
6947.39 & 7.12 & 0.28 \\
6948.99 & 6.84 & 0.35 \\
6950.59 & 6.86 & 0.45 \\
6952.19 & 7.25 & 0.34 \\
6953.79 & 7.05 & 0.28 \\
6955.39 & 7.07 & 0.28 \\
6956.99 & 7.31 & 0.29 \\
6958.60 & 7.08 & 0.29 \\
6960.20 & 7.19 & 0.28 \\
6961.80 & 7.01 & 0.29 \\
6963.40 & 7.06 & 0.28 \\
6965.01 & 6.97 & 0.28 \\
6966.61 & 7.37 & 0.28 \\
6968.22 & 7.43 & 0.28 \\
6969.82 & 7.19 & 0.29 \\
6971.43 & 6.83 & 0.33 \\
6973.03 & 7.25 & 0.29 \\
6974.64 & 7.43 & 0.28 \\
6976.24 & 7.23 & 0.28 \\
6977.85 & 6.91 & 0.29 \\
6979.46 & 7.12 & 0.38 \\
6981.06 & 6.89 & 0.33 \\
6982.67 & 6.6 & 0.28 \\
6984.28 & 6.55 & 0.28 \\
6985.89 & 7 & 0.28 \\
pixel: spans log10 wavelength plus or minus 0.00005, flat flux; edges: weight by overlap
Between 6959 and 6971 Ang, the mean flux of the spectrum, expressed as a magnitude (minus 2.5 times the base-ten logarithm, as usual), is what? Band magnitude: -2.14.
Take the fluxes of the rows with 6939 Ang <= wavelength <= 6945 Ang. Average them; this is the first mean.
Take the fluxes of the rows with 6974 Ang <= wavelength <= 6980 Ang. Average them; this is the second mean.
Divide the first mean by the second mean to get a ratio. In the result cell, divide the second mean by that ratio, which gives 7.07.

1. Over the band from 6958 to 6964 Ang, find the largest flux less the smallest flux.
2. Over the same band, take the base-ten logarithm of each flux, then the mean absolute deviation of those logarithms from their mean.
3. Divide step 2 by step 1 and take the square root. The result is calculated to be 0.133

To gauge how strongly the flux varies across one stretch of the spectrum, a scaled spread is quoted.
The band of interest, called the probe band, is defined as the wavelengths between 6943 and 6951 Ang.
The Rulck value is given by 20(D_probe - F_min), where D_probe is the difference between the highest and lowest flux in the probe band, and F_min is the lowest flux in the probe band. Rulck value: -129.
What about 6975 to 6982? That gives -131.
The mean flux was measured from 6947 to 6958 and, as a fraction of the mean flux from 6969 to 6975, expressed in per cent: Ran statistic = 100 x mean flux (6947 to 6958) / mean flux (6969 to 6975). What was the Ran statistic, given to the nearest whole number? 99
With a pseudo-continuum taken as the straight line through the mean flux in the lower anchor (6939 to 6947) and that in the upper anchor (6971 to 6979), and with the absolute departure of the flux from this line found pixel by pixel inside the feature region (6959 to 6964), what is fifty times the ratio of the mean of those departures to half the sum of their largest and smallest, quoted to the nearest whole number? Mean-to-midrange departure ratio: 56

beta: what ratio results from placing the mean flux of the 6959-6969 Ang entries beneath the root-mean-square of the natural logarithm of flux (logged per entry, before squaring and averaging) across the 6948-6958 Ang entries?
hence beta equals 0.273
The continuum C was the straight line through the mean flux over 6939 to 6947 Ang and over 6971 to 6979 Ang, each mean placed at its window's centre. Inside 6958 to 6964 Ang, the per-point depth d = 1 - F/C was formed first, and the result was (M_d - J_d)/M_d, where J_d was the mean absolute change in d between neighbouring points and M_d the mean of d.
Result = -0.1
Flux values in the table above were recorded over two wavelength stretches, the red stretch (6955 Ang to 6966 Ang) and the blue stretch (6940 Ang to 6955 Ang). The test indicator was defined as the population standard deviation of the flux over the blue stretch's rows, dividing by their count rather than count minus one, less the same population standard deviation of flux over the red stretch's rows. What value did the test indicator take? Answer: 0.14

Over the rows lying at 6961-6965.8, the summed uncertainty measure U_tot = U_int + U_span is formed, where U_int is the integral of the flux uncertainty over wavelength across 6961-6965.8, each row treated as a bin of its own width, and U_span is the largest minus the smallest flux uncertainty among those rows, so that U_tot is 1.4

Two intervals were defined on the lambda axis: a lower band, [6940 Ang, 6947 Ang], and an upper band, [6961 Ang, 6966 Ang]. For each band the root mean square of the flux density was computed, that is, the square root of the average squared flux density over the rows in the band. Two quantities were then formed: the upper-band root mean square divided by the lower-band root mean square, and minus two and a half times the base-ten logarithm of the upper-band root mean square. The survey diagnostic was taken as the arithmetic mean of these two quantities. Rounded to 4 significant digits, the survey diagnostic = -0.5743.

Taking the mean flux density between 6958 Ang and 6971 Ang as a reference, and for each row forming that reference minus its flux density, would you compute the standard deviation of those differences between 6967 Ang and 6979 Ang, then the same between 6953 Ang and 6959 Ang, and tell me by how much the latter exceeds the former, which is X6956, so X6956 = -0.11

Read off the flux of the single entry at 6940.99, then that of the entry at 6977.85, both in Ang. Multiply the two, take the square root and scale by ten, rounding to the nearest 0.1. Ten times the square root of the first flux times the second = 73.1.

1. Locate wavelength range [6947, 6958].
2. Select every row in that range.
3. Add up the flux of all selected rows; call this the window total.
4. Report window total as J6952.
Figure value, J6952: 49.5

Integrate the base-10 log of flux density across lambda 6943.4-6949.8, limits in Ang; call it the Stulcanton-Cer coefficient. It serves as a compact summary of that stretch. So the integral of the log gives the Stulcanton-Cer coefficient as 5.43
